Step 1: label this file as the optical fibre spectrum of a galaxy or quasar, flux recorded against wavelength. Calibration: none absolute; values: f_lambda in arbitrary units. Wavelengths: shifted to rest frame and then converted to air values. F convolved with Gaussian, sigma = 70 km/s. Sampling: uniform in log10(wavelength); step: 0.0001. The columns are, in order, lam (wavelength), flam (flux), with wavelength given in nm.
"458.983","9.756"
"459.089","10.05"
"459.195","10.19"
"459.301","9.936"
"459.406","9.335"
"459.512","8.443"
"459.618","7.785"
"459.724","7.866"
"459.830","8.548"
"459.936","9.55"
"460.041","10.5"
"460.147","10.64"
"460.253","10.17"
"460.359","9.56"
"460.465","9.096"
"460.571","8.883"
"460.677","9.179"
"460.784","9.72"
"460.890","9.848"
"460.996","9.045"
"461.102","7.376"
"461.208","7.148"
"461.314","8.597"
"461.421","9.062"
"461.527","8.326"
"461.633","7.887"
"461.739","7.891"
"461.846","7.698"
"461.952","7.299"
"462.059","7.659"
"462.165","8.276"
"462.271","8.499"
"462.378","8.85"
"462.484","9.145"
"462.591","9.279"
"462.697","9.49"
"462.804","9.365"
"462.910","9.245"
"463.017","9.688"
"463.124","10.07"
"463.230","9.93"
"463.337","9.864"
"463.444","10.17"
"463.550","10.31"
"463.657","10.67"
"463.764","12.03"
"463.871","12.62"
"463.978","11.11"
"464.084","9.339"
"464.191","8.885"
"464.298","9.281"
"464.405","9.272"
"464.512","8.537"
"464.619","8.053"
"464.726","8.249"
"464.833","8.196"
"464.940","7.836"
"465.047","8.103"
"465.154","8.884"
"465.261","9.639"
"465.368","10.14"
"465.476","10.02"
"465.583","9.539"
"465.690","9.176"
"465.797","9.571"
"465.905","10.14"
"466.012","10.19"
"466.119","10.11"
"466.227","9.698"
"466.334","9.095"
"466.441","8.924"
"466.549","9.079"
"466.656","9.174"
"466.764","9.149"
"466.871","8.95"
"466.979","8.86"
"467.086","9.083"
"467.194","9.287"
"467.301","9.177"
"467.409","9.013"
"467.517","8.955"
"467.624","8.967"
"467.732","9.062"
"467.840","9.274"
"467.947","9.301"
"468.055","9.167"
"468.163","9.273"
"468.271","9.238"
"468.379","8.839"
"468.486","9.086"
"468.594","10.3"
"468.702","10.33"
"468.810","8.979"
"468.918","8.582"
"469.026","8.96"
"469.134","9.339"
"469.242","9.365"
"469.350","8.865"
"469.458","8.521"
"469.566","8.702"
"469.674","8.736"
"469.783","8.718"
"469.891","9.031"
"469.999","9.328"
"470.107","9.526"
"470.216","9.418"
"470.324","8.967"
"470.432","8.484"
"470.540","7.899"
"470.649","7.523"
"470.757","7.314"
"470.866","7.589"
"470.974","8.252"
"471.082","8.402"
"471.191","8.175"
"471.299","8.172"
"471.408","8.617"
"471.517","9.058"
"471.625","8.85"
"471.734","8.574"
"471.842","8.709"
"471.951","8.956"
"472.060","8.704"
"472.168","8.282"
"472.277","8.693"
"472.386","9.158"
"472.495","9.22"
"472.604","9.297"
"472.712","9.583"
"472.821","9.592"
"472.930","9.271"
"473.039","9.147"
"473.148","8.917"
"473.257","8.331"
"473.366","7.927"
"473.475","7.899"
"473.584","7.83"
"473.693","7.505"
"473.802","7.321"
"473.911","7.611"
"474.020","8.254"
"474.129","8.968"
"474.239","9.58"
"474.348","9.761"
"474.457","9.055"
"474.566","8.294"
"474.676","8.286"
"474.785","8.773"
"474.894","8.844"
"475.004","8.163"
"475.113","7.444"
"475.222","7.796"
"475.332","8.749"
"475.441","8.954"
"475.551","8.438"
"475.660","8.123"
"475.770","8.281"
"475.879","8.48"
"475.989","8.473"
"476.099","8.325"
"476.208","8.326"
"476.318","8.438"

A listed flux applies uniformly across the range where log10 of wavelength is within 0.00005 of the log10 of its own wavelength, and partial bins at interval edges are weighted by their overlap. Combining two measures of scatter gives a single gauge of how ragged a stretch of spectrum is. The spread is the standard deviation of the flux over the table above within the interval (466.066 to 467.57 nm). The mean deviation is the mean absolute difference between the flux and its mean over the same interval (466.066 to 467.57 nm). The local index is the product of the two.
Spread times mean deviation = 0.07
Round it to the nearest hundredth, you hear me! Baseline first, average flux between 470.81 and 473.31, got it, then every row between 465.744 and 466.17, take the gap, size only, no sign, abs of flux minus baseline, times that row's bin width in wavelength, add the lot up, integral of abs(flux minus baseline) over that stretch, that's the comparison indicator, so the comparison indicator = 0.53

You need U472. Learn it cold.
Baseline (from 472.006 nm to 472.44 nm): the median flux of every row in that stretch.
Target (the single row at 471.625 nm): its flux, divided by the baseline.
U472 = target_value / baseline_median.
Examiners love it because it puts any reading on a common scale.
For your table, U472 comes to 1.02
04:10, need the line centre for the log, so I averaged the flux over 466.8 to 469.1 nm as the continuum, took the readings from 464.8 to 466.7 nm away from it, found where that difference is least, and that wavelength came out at 466.012 nm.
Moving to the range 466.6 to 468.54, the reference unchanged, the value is 467.947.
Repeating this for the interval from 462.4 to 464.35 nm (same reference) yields 463.871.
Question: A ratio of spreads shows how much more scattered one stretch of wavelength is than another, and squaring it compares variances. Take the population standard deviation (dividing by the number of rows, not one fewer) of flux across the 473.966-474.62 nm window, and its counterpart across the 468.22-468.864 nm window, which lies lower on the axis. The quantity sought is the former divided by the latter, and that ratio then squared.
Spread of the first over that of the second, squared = 0.87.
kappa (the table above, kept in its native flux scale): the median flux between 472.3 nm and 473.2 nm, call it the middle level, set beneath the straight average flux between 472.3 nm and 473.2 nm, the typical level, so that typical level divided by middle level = 1.00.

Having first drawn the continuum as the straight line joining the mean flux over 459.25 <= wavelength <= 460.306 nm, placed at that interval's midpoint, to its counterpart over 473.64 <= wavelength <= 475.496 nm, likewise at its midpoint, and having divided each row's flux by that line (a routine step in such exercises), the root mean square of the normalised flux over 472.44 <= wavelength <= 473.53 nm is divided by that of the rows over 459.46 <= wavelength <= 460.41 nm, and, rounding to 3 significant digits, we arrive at 1.05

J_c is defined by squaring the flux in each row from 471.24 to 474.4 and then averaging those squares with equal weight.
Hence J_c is 76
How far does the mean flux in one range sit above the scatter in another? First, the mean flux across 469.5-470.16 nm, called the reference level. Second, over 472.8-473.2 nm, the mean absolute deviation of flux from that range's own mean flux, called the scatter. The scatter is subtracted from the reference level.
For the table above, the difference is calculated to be 8.8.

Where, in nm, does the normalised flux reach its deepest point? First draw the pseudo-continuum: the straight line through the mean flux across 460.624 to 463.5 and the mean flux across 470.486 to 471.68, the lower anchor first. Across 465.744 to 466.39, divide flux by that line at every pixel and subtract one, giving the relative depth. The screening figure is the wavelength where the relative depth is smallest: 466.334 nm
